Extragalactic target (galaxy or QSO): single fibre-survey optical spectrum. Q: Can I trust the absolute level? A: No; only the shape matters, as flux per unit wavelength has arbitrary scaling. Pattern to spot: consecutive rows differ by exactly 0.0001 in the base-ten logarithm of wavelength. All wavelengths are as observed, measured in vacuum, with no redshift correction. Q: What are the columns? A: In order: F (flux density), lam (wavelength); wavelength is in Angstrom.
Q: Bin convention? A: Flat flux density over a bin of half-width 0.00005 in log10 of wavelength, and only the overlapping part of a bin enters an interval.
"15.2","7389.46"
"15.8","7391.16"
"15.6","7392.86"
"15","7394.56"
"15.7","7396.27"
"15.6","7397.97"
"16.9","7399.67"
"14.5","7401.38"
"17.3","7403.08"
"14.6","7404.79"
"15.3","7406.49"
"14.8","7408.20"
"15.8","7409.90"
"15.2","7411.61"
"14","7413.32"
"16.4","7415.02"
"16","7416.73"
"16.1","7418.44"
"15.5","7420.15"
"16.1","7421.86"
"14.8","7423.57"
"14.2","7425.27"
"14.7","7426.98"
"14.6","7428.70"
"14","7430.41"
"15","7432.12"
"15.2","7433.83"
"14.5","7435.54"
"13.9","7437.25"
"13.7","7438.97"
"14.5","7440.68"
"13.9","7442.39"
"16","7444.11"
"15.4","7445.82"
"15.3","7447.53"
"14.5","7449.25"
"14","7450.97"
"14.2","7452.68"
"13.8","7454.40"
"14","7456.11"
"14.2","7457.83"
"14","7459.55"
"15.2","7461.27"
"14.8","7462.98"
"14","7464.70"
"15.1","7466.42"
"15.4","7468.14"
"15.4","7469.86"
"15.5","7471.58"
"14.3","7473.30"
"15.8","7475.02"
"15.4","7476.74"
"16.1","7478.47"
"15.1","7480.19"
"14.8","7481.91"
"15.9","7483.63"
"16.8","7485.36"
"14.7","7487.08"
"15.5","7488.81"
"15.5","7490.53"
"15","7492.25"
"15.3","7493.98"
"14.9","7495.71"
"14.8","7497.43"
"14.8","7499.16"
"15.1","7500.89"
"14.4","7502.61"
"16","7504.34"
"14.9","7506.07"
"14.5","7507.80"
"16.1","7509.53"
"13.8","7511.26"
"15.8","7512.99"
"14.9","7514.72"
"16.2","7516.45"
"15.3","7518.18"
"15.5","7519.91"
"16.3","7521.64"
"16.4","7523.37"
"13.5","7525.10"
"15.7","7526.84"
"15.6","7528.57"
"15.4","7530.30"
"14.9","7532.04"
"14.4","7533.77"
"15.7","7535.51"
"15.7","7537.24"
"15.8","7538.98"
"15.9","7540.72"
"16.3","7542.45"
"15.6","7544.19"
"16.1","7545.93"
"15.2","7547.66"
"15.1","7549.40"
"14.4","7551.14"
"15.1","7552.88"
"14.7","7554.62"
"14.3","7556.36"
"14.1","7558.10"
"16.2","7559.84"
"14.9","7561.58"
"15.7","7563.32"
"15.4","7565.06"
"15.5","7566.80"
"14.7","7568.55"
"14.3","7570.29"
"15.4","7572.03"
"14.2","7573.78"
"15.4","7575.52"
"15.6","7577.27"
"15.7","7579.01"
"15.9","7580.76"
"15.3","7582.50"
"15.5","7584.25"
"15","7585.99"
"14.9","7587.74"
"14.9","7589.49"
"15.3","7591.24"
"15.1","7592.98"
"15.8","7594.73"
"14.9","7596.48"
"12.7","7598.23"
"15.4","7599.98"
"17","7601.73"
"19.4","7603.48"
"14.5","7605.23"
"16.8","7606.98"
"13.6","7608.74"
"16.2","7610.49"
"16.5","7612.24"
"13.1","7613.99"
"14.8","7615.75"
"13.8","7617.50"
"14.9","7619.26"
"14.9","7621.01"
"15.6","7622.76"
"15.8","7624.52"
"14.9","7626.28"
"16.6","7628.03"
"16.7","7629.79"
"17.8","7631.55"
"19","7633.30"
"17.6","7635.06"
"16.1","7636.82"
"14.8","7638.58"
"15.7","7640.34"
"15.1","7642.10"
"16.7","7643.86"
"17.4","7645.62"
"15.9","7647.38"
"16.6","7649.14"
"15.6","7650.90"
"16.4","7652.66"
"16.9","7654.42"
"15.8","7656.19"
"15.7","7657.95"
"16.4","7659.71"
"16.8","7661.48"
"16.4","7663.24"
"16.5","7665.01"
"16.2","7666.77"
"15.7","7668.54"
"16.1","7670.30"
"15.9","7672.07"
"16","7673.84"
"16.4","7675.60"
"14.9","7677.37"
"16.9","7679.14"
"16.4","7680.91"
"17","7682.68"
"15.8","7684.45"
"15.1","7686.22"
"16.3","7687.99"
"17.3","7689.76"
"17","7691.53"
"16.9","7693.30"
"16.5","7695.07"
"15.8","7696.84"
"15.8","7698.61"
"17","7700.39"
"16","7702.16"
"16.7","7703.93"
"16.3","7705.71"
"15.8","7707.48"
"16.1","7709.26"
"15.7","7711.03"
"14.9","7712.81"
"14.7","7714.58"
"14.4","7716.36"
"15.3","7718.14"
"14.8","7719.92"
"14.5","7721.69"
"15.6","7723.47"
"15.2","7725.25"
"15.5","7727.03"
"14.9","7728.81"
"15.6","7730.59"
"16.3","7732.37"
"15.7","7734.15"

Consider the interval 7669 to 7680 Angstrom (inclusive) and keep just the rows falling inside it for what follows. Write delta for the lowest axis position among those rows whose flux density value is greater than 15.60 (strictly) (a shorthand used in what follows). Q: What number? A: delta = 7670.30 Angstrom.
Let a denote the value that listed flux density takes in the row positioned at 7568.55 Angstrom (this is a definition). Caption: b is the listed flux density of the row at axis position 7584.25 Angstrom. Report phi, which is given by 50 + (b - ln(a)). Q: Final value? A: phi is 62.8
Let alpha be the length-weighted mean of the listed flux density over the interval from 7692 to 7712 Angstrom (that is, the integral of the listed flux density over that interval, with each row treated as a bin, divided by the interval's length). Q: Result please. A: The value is 16.2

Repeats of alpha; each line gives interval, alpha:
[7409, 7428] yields 15.3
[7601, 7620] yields 15.5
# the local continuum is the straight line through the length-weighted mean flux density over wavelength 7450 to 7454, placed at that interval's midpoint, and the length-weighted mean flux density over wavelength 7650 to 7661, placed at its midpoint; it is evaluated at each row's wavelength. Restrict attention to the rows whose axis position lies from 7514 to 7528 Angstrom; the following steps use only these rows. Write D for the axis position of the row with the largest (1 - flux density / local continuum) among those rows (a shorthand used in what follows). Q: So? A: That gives 7525.10 Angstrom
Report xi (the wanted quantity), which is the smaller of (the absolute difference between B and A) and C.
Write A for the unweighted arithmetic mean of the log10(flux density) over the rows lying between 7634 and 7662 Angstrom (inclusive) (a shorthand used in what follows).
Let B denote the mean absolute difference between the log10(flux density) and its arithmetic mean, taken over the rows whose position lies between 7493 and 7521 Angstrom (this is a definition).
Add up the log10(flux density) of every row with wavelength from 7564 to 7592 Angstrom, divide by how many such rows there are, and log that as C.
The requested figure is 1.18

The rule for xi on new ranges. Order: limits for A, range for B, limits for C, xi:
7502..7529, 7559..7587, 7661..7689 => 1.17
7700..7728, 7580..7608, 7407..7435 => 1.17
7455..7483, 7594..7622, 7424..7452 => 1.14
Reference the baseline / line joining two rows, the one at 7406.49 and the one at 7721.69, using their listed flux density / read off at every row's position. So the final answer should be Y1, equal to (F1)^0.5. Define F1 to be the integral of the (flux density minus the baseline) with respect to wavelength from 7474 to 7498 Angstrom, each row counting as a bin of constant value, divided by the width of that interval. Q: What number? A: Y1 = 0.55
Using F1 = 0.30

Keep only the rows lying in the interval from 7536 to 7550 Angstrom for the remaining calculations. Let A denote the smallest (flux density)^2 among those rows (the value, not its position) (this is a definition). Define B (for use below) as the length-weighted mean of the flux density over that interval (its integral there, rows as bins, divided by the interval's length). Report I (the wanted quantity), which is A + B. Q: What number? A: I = 244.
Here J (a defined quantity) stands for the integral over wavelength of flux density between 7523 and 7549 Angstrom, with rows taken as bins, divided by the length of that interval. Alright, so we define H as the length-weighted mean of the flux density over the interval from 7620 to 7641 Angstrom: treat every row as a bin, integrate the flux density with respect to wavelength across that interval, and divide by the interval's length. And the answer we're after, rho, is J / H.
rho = 0.95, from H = 16.3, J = 15.5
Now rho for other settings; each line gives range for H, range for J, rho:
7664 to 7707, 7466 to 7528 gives 0.94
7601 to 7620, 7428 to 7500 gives 0.96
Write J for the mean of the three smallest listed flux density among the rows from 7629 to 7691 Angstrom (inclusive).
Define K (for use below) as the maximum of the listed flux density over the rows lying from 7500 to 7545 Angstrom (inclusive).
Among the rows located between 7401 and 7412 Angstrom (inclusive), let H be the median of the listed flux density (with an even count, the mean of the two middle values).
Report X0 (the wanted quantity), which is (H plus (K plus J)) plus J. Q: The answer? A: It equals 61.5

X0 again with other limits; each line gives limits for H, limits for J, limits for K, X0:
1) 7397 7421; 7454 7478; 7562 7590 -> 59.3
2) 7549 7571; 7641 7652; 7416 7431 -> 62.1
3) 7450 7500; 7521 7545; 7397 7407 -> 60.8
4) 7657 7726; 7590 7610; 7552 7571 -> 59.4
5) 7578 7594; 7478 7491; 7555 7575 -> 61.2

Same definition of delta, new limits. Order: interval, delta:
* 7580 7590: 7580.76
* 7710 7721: 7711.03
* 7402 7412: 7403.08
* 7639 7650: 7640.34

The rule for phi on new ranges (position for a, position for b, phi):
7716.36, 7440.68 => 61.8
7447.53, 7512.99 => 63.1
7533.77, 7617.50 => 61.1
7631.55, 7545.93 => 63.2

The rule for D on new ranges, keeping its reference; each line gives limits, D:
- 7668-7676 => 7668.54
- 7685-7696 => 7686.22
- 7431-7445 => 7438.97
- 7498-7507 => 7502.61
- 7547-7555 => 7551.14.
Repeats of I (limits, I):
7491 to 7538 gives 197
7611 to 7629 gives 187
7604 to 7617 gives 187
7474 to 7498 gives 231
